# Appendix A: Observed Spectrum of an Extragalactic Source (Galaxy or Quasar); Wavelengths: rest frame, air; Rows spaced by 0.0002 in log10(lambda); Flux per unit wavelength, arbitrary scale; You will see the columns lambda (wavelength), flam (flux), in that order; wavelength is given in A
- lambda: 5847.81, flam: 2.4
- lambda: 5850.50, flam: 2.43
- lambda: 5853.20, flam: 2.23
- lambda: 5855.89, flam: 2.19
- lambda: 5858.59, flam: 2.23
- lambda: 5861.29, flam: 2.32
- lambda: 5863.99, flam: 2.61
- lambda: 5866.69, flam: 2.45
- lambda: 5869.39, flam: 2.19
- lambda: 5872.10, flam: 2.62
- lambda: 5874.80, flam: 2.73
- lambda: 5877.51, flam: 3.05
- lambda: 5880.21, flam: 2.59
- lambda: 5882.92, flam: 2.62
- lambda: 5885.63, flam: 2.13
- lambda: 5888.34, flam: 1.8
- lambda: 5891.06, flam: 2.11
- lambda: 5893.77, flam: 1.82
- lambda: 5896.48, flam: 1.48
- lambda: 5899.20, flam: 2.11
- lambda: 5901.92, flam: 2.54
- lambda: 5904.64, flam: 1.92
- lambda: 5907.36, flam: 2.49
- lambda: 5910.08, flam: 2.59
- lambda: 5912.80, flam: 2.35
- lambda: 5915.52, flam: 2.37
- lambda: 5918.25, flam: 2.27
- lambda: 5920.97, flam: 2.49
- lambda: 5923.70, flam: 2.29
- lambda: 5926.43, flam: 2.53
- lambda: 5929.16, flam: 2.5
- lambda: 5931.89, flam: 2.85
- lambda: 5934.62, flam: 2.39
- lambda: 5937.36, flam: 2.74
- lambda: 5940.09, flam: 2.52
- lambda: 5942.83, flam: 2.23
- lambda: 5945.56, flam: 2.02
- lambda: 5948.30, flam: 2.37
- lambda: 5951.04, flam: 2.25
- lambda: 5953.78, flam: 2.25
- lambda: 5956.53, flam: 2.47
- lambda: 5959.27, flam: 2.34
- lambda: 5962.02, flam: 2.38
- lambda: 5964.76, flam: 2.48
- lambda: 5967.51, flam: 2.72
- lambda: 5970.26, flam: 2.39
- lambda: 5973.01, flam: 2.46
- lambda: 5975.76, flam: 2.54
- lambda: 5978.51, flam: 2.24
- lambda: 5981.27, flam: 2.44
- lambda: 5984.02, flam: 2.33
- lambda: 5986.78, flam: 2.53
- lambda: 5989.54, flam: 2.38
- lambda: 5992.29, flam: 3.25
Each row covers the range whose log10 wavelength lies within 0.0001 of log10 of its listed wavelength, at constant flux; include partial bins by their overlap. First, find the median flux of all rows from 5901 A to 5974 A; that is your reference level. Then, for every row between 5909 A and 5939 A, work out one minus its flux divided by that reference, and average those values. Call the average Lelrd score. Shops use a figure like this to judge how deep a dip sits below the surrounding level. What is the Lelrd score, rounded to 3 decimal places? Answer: -0.041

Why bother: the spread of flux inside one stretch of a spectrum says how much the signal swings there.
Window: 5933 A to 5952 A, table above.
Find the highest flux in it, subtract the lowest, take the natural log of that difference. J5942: -0.3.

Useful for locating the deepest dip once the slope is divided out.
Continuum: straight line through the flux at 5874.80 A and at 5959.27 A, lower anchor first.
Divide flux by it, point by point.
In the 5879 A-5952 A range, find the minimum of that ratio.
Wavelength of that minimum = 5896.48 A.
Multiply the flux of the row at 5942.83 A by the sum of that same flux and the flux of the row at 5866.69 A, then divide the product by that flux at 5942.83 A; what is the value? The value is 4.68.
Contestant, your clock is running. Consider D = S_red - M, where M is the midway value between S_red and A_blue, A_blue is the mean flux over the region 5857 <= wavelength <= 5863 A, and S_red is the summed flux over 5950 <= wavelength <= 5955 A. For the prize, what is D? 1.1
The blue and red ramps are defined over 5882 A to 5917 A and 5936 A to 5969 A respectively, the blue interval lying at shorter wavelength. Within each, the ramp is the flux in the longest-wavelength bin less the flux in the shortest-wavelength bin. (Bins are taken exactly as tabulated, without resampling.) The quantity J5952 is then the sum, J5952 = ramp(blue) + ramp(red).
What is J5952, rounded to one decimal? -0.3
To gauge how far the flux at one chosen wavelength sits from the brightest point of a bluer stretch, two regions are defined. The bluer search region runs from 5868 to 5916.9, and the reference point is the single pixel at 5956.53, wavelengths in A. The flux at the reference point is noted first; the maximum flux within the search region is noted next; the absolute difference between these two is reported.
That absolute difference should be 0.58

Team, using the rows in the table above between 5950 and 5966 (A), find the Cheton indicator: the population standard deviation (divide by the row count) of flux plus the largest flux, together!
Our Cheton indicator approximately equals 2.6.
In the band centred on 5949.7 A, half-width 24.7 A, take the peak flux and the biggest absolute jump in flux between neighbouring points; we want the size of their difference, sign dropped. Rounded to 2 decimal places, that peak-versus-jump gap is 2.39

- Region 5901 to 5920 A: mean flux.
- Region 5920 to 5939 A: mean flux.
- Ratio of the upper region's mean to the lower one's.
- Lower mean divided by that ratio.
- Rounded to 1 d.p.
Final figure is 2.2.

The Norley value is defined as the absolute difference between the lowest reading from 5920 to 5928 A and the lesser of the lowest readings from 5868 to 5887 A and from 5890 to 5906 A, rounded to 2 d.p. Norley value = 0.81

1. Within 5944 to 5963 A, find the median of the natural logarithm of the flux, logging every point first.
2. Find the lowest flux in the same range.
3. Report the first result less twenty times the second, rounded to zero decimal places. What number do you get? -40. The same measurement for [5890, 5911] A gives -29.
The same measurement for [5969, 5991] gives -44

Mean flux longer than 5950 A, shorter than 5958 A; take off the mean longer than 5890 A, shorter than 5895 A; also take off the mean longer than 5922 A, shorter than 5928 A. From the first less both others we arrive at -2.05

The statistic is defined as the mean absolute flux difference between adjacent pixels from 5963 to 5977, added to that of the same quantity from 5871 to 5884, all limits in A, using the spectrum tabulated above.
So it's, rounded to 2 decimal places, 0.41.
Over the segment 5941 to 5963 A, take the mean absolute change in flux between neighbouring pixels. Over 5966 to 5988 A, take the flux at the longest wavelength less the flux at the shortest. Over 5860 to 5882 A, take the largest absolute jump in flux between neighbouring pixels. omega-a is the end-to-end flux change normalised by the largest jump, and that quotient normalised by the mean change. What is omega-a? -2.7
